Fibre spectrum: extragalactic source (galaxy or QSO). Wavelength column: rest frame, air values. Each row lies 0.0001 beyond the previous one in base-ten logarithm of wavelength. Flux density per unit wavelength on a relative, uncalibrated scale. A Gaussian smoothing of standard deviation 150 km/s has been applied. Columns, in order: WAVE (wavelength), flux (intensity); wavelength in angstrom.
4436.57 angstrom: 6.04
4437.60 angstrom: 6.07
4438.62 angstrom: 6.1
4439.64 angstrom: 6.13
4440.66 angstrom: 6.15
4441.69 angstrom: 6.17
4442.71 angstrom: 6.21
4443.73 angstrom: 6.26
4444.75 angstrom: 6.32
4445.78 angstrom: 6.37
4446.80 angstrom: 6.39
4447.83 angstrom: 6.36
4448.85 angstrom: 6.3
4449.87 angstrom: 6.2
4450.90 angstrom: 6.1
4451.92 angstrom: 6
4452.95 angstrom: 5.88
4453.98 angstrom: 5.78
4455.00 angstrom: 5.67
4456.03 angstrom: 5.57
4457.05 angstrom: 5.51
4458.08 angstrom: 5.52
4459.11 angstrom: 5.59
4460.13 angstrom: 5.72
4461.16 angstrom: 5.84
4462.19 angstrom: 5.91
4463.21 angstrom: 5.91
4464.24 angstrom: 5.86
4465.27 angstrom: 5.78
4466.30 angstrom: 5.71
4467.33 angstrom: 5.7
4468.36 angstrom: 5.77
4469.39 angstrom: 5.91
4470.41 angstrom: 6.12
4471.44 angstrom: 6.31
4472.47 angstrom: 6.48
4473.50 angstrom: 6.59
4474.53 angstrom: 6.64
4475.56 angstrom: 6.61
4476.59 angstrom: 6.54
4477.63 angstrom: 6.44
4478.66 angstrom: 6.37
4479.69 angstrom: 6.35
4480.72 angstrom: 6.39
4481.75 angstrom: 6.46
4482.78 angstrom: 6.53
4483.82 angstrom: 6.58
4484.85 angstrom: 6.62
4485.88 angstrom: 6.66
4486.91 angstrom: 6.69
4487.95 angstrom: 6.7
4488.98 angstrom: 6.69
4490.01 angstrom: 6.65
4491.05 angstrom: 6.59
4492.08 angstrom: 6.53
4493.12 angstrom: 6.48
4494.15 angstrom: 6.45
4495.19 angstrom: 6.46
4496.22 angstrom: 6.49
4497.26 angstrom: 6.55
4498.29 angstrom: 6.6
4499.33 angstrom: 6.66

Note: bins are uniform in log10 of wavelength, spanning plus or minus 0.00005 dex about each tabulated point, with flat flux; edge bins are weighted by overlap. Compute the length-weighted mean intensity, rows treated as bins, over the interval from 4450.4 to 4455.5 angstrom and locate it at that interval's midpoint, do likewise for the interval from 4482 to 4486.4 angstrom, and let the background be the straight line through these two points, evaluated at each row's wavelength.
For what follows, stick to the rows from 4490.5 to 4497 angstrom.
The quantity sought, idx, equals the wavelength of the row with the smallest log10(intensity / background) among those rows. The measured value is 4495.19 angstrom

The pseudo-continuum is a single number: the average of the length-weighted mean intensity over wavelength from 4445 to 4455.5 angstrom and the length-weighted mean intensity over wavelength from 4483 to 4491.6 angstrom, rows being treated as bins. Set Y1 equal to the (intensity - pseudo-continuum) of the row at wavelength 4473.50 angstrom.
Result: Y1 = 0.21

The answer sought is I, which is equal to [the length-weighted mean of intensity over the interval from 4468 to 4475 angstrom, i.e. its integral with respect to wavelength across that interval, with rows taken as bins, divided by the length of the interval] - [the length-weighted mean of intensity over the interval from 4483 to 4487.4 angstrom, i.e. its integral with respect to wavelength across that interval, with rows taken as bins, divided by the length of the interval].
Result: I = -0.4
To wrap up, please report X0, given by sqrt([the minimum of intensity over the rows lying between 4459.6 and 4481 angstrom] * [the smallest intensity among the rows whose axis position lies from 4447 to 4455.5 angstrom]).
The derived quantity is 5.7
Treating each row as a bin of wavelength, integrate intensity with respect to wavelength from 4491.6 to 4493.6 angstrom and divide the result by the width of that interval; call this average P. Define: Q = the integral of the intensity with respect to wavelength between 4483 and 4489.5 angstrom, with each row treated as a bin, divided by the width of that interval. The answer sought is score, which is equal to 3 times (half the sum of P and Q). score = 19.7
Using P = 6.49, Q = 6.65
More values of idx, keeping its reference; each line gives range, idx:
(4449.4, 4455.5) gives 4455.00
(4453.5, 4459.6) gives 4458.08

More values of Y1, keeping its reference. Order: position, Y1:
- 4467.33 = -0.68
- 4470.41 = -0.26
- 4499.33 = 0.28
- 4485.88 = 0.28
